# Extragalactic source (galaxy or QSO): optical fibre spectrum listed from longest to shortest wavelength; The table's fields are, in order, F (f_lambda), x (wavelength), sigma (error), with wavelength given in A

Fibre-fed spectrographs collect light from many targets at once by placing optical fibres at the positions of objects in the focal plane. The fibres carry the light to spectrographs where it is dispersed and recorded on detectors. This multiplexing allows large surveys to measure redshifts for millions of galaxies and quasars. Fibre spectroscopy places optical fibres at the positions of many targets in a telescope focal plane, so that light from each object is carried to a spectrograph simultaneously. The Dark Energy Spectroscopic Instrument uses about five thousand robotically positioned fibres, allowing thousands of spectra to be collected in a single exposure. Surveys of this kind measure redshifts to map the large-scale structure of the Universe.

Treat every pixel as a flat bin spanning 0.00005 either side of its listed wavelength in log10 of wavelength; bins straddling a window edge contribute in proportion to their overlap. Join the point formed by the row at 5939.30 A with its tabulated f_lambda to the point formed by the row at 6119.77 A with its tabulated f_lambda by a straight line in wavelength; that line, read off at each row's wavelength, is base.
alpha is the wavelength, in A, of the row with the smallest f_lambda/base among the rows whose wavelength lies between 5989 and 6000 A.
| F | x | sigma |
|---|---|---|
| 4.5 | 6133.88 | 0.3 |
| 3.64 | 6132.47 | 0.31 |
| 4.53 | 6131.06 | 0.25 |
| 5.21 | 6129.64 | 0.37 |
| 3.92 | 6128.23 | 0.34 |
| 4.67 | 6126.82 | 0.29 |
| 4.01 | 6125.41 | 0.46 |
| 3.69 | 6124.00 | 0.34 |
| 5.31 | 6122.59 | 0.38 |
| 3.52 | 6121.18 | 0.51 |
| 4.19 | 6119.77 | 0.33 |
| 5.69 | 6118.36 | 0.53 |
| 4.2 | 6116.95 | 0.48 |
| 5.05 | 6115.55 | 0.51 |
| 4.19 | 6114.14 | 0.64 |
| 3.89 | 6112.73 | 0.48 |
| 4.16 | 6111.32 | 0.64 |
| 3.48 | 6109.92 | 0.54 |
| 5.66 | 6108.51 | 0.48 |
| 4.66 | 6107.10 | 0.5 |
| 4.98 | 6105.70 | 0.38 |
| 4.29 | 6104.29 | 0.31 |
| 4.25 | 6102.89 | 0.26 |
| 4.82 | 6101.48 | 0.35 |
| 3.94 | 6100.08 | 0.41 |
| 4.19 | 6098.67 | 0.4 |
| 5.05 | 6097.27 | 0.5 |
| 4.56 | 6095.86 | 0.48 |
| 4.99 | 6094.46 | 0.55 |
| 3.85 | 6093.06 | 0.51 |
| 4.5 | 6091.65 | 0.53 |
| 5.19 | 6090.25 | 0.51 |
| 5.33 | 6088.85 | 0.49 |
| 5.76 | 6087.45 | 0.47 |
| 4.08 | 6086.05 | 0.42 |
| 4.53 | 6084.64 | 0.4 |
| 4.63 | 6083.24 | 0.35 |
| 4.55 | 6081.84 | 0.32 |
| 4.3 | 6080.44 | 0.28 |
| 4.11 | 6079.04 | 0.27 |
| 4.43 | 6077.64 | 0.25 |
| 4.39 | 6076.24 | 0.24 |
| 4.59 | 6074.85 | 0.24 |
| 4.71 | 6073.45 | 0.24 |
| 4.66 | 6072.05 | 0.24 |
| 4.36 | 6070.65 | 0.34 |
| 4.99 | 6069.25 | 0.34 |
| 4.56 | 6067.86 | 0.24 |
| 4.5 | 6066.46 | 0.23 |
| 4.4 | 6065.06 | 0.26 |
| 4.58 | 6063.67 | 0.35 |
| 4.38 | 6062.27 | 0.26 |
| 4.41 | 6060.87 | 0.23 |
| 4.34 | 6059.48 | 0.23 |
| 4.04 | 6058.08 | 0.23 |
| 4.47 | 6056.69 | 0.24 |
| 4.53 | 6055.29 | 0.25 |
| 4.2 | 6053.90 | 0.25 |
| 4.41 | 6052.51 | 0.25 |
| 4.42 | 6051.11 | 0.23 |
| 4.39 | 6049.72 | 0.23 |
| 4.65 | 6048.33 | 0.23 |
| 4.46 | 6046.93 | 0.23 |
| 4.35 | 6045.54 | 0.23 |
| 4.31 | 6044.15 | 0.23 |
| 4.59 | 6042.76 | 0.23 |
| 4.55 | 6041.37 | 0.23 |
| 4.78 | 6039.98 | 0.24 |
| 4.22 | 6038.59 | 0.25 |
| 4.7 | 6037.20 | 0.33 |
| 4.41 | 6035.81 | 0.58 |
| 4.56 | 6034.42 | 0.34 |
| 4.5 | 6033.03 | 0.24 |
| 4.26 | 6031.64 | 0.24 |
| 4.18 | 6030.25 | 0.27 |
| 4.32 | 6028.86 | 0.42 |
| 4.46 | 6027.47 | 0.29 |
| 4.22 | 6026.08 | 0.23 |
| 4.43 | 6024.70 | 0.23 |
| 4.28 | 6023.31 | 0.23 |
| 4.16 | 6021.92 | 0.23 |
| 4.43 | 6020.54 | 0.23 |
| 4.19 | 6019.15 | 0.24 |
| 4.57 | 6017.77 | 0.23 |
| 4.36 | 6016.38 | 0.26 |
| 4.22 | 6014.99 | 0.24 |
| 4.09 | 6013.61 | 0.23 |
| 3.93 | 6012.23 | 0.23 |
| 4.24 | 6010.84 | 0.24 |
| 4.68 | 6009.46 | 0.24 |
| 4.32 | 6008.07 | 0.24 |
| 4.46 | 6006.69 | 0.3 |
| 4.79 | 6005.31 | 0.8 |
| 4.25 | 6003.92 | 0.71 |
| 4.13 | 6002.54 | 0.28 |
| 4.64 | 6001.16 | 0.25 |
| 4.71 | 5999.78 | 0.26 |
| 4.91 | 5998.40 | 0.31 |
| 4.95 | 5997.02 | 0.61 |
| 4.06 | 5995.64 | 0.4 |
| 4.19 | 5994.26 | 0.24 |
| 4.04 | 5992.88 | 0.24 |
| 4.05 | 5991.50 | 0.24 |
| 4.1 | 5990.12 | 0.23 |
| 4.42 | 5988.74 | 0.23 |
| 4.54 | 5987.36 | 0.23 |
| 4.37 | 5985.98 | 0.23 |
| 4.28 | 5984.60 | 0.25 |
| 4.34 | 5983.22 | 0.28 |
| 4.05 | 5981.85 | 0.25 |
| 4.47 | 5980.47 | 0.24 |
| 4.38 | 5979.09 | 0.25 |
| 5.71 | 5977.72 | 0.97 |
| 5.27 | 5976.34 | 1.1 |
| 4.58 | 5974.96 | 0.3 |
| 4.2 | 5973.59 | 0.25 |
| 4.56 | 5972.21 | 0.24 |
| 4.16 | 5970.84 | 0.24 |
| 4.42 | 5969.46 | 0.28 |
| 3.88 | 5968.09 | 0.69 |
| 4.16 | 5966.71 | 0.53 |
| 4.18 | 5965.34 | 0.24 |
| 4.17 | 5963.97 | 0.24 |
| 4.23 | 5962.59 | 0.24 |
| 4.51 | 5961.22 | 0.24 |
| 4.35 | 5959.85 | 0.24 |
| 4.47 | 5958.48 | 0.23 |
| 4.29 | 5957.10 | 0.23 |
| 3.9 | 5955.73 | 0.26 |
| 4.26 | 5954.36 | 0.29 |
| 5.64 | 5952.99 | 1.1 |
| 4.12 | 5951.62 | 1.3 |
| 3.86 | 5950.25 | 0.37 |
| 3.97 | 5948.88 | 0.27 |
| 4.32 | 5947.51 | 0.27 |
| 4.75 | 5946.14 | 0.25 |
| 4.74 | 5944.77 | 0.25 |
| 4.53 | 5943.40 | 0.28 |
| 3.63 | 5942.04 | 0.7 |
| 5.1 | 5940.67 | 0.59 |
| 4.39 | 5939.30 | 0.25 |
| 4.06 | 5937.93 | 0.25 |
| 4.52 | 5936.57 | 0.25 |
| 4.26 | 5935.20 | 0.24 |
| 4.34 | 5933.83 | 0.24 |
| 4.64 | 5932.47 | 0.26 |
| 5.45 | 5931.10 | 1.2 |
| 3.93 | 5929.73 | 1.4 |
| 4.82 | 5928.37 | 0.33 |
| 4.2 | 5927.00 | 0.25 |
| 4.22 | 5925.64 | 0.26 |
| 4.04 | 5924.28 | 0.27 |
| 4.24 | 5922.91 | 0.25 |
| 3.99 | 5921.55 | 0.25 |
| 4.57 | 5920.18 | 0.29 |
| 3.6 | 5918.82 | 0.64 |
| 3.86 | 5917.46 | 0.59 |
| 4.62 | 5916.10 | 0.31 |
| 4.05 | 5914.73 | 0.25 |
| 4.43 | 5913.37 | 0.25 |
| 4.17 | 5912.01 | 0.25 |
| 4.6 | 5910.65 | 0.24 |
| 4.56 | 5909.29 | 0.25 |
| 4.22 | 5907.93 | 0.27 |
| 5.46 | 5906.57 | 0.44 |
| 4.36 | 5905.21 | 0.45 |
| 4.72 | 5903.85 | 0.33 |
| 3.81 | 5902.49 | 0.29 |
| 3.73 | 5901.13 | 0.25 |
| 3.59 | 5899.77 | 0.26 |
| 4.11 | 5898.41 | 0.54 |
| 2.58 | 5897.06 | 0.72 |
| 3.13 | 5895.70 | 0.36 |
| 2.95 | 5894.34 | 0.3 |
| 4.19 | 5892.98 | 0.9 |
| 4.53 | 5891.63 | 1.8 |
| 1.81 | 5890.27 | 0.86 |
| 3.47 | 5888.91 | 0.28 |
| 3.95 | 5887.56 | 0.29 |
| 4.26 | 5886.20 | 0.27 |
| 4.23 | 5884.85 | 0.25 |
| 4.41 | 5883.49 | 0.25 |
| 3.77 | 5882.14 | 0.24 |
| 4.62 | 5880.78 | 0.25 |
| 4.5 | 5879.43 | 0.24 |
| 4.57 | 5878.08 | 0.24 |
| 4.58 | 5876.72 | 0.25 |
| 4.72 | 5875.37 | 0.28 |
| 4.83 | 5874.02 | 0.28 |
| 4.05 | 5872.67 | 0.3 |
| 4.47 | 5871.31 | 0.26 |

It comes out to 5992.88 A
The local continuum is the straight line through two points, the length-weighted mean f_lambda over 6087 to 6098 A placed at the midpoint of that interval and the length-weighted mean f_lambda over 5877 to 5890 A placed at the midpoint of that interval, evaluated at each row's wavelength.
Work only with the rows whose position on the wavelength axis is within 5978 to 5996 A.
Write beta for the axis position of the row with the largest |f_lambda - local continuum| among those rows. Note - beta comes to 5992.88 A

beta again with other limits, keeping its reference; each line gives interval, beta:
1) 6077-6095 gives 6093.06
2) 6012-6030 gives 6012.23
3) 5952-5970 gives 5952.99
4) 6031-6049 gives 6038.59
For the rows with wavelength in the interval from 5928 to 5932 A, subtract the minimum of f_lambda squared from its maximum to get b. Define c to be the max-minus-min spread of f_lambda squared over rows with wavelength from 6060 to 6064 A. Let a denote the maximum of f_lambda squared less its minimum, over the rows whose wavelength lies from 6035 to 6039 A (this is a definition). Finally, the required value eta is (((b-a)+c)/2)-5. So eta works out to 1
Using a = 4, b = 14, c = 2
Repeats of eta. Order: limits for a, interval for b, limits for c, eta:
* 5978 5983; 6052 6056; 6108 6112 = 5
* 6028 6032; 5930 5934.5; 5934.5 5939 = 2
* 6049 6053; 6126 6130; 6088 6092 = 5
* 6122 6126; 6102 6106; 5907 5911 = -7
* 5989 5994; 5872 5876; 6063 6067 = -1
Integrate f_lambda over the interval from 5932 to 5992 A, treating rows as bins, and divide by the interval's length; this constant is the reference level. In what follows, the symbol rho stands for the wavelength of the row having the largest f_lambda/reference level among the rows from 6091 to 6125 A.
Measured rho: 6118.36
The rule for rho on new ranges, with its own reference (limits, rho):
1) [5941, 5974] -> 5952.99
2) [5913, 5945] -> 5931.10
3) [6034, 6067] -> 6039.98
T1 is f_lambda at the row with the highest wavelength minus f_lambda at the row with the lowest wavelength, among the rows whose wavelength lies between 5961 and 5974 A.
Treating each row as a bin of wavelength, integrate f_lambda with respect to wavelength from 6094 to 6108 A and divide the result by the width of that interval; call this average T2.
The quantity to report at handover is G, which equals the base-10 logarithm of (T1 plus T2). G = 0.63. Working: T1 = -0.31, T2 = 4.58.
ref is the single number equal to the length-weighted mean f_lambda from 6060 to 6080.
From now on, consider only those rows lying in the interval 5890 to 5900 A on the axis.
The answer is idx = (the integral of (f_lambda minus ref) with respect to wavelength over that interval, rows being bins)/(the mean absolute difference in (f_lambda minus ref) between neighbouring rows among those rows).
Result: -11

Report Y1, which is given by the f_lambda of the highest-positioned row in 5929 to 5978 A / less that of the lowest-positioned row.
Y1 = 1.8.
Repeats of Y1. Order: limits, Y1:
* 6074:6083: 0.0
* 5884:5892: 0.3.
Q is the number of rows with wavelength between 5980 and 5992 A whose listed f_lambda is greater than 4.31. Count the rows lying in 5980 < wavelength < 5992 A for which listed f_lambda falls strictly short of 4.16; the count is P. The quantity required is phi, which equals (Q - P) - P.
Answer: -1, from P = 3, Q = 5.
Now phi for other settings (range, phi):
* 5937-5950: 0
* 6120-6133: -6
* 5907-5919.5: -2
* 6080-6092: 5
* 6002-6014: -2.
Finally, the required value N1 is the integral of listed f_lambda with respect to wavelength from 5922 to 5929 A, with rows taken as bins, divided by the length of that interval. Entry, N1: 4.29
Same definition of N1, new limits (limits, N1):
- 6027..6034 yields 4.34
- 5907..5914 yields 4.44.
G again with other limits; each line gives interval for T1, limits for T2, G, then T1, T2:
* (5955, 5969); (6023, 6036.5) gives 0.64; -0.02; 4.36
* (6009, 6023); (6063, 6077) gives 0.61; -0.52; 4.58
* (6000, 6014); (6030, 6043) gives 0.59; -0.55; 4.48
